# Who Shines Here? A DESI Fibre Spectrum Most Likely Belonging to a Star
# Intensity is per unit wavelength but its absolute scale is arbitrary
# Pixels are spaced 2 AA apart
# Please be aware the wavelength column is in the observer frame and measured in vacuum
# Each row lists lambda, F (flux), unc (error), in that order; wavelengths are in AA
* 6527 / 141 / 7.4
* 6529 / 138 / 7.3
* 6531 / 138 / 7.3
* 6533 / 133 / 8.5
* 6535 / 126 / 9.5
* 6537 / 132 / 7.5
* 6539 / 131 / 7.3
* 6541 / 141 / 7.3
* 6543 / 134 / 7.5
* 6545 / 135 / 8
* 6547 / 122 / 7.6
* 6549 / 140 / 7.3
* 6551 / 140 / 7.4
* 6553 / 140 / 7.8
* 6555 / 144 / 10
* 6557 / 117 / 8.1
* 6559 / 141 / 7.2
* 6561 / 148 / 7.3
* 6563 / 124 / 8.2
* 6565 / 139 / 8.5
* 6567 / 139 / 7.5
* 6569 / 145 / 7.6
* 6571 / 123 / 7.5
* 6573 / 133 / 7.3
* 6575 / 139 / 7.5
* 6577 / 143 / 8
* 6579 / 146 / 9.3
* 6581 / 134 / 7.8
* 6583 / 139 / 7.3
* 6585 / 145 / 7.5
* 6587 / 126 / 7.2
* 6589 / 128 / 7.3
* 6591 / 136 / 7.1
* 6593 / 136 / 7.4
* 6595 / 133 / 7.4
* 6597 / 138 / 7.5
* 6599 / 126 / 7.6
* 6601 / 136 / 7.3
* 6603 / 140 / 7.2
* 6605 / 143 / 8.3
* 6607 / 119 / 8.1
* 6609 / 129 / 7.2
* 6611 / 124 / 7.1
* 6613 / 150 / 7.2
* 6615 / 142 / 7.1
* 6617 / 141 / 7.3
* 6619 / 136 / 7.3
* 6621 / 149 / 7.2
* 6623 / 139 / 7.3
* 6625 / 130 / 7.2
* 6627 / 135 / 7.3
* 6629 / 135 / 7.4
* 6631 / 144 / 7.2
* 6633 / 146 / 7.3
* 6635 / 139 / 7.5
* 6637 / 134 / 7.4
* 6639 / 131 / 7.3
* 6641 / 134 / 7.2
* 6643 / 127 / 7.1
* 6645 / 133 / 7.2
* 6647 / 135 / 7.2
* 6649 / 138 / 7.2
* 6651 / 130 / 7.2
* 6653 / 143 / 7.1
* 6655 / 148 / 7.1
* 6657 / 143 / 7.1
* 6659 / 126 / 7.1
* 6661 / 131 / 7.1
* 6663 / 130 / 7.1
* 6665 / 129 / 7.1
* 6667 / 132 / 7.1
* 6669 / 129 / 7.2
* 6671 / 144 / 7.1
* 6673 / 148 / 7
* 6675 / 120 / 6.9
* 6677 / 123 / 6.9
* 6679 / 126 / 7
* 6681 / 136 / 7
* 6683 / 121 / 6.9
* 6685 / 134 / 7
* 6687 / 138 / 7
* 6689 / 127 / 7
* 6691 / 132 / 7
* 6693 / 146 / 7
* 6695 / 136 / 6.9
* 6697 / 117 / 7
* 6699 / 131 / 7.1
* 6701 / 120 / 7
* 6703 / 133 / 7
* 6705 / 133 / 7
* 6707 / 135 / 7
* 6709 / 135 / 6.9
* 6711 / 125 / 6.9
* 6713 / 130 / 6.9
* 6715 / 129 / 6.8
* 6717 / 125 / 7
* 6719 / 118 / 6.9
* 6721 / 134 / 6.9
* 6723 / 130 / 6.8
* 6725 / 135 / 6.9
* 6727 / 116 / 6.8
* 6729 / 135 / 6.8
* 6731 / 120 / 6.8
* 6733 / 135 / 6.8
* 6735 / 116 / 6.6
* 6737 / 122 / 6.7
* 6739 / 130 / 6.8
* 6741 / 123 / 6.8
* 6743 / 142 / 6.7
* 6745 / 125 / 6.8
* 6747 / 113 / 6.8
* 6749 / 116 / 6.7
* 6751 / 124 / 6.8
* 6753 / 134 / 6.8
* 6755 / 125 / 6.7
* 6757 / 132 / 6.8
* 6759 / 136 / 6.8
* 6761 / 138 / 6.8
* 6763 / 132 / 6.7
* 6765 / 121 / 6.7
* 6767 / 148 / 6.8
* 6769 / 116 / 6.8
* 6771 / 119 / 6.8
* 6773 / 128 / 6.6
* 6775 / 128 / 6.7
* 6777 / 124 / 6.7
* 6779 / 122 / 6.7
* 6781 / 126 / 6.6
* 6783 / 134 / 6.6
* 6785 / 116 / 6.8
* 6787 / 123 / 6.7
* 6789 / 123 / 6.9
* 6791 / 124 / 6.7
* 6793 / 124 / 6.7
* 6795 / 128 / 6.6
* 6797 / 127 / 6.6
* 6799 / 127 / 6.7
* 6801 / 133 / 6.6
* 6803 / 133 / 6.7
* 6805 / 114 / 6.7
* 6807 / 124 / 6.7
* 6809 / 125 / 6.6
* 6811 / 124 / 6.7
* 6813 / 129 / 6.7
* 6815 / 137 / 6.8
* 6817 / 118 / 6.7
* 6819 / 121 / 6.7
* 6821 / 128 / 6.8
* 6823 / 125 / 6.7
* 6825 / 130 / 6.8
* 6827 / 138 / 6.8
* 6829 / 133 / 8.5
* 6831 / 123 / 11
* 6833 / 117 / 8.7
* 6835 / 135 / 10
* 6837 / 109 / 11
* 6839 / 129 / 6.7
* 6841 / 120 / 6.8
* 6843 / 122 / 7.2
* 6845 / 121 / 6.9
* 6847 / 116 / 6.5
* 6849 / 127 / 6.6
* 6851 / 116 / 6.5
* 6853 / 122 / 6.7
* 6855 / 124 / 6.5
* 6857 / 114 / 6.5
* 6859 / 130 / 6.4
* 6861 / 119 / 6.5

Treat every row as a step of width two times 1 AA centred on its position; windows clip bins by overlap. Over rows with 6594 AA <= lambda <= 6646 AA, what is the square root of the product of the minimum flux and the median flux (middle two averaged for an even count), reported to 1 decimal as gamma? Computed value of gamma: 127.0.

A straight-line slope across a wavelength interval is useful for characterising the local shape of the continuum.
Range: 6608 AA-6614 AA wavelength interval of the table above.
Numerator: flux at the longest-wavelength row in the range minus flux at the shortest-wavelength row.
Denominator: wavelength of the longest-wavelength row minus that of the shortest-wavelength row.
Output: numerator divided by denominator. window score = 5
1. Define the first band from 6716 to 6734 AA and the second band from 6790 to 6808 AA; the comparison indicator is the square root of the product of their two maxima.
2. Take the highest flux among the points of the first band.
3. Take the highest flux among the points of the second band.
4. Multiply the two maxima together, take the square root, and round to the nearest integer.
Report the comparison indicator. 134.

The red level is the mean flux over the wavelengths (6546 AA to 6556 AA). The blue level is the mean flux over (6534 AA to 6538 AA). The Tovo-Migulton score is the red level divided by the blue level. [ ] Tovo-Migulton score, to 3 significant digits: 1.06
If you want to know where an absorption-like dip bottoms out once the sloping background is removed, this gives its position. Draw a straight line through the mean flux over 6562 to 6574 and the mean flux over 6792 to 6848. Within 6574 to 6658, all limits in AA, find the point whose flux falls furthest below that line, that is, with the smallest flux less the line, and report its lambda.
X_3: 6607 AA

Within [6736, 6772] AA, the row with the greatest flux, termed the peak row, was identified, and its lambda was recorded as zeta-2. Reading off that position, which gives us 6767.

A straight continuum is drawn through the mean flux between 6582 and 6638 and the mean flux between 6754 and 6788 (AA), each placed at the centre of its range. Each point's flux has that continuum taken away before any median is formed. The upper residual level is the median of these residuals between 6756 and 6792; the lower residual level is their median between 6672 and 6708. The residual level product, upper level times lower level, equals -1.6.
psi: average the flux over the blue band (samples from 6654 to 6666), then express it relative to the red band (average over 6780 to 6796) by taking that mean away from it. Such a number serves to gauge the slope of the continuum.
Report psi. 10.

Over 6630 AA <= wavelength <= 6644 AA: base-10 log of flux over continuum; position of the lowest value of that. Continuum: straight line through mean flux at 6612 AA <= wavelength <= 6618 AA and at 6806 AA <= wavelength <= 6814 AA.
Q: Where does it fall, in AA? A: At 6643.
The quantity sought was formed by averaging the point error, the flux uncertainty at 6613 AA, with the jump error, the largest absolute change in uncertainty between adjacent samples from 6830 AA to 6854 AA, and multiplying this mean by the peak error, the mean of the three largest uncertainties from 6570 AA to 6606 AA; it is 49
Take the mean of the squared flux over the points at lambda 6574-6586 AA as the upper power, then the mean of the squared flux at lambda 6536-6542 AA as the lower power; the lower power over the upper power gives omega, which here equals 0.91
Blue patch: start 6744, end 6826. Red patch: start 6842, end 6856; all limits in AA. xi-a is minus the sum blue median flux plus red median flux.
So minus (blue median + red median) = -247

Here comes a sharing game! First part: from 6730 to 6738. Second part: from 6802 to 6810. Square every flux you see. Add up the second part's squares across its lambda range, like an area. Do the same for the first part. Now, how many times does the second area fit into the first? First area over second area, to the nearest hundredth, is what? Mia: 0.99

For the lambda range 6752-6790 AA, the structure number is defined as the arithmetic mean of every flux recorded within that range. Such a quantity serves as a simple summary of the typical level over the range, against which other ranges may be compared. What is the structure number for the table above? 128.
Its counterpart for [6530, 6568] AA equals 135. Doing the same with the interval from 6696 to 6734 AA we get 128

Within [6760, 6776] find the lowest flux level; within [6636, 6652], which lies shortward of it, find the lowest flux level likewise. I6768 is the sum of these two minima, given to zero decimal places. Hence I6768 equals 243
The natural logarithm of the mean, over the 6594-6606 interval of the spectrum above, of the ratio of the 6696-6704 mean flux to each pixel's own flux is -0.081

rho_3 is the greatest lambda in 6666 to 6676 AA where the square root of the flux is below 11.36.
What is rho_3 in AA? 6675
